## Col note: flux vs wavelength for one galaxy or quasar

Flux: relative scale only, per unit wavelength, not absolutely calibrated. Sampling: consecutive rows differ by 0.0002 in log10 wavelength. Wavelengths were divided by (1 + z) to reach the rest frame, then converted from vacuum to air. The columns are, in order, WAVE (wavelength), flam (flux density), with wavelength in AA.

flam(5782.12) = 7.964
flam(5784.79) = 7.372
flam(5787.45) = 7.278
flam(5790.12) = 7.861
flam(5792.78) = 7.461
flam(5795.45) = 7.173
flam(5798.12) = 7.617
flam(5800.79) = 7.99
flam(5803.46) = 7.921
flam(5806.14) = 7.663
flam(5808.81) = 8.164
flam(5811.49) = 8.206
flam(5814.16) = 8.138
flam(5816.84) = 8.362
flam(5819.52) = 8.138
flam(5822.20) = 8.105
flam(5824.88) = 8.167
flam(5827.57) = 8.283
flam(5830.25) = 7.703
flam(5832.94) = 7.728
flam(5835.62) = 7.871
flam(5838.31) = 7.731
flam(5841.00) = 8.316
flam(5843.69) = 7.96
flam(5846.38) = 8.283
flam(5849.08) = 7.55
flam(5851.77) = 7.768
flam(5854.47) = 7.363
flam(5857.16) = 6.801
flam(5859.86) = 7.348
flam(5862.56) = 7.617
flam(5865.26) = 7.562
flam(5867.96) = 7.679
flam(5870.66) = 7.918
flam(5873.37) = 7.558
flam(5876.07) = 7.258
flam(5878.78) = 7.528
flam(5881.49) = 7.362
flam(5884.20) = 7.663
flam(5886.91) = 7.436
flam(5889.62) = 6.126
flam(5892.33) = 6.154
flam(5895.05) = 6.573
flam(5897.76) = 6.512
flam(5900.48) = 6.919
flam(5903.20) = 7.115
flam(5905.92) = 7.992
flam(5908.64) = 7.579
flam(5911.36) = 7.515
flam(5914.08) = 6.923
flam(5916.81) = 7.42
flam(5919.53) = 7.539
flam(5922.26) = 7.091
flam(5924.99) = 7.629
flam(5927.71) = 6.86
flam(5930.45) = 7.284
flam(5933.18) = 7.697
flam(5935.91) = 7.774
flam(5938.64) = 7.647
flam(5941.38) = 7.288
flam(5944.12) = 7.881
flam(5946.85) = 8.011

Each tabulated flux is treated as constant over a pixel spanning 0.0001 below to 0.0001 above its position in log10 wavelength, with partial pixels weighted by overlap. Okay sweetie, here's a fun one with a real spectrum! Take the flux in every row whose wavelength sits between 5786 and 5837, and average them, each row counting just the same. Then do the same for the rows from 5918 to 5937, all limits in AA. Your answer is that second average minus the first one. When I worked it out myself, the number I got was -0.48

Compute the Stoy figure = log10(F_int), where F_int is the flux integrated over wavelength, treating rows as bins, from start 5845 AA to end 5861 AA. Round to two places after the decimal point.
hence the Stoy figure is 2.08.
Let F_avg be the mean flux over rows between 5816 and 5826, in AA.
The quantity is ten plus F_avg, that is 18.2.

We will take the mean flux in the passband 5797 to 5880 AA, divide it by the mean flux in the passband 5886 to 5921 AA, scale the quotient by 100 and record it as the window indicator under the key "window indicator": 111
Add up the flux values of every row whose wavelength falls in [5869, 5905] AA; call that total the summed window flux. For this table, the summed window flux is 92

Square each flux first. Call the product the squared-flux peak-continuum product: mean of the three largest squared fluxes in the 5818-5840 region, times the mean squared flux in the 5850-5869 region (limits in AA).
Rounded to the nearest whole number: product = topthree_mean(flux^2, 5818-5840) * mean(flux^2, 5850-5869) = 3733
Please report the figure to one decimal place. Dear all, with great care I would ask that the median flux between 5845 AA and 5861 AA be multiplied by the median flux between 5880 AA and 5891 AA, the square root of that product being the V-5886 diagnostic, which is 7.4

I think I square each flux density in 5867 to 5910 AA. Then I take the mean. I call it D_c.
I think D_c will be 52.3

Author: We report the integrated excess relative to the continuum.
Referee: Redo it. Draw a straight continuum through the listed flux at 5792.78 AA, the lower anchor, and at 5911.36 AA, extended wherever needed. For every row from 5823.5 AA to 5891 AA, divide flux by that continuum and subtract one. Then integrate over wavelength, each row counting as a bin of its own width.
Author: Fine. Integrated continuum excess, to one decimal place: 1.2 AA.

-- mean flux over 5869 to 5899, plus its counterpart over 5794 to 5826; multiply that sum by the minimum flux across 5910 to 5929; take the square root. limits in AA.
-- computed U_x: 10.17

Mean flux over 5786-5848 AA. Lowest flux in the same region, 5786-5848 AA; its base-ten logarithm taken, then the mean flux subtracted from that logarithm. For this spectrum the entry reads -7.06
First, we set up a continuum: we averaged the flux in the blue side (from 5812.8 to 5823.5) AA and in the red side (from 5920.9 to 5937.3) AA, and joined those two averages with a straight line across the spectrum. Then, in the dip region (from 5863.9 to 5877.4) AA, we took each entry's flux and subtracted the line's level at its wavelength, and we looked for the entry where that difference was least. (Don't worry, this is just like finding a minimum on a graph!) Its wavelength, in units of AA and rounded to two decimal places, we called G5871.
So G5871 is 5876.07 AA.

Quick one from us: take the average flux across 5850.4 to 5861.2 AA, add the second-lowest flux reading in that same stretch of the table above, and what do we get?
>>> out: 14.7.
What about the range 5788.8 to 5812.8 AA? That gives 15.2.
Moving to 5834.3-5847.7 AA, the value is 15.9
